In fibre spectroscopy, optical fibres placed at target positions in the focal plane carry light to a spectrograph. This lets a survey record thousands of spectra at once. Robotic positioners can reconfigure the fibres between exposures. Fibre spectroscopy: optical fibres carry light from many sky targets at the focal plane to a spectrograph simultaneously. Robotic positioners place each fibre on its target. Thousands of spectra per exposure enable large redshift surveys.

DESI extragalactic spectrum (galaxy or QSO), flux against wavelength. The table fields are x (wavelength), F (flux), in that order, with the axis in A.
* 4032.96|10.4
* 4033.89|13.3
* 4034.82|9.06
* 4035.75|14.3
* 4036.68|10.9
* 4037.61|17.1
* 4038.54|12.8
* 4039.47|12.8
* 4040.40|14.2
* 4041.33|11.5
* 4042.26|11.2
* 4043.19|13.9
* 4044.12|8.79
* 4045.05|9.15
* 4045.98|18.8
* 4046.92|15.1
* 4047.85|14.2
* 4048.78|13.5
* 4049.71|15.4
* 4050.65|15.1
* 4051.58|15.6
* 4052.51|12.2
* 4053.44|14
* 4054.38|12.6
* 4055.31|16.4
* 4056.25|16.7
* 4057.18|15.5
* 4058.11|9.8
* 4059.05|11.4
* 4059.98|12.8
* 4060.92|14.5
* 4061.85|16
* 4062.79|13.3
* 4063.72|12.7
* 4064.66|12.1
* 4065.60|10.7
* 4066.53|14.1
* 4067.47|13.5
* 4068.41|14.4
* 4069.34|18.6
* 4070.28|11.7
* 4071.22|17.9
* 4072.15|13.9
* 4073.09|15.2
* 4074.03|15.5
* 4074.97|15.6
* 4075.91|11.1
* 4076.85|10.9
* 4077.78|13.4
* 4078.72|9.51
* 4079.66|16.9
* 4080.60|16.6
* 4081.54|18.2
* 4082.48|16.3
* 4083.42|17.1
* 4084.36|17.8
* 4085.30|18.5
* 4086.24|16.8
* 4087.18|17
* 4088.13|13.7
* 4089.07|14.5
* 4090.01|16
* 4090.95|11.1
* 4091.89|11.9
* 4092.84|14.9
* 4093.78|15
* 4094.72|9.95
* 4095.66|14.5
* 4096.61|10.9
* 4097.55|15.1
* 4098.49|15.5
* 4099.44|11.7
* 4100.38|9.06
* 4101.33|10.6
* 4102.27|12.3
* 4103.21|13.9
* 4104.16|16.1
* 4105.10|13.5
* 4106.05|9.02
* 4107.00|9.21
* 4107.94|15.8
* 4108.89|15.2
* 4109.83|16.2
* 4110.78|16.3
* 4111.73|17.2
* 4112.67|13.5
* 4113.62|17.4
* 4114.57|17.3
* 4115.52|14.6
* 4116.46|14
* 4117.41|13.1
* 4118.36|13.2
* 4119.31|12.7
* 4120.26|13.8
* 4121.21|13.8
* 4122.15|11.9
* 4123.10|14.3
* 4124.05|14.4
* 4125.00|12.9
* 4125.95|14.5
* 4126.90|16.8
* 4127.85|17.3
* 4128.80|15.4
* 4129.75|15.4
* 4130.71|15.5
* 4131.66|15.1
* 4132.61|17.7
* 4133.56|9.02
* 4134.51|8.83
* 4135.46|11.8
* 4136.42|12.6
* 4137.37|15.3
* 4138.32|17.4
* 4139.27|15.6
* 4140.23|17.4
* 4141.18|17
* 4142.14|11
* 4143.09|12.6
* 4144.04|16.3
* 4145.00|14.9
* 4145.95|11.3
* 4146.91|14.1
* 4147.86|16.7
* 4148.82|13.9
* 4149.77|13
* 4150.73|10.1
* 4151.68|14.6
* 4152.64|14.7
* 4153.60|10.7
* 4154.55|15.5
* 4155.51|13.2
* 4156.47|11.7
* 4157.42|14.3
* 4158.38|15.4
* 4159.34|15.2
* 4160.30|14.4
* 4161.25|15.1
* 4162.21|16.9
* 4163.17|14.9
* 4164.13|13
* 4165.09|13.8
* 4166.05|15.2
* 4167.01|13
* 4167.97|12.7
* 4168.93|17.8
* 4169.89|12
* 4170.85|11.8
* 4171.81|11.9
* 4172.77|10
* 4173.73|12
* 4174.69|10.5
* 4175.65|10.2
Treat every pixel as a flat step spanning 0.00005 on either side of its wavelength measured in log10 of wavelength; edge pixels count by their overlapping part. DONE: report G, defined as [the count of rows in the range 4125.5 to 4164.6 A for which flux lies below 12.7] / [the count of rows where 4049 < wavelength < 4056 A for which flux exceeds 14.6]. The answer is 2.5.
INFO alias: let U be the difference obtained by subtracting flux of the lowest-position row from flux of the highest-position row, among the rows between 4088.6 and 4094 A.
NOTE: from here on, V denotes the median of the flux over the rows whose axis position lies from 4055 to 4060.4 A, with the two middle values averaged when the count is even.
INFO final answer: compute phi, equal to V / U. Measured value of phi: 28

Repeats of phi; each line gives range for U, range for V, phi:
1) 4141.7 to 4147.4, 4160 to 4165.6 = 5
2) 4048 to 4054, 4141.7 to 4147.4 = 27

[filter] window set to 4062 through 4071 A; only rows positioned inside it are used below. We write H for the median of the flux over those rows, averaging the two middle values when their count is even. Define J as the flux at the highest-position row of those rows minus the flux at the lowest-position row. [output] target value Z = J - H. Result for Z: -14.9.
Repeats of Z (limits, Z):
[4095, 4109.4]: -12.8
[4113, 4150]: -18.8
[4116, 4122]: -13.7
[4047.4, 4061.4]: -13.9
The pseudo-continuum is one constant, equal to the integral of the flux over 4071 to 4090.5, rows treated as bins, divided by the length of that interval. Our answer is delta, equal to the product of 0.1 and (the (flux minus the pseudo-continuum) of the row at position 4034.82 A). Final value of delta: -0.63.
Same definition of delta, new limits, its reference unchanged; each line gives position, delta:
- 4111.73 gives 0.19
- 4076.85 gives -0.44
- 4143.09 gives -0.27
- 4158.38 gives 0.01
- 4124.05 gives -0.09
